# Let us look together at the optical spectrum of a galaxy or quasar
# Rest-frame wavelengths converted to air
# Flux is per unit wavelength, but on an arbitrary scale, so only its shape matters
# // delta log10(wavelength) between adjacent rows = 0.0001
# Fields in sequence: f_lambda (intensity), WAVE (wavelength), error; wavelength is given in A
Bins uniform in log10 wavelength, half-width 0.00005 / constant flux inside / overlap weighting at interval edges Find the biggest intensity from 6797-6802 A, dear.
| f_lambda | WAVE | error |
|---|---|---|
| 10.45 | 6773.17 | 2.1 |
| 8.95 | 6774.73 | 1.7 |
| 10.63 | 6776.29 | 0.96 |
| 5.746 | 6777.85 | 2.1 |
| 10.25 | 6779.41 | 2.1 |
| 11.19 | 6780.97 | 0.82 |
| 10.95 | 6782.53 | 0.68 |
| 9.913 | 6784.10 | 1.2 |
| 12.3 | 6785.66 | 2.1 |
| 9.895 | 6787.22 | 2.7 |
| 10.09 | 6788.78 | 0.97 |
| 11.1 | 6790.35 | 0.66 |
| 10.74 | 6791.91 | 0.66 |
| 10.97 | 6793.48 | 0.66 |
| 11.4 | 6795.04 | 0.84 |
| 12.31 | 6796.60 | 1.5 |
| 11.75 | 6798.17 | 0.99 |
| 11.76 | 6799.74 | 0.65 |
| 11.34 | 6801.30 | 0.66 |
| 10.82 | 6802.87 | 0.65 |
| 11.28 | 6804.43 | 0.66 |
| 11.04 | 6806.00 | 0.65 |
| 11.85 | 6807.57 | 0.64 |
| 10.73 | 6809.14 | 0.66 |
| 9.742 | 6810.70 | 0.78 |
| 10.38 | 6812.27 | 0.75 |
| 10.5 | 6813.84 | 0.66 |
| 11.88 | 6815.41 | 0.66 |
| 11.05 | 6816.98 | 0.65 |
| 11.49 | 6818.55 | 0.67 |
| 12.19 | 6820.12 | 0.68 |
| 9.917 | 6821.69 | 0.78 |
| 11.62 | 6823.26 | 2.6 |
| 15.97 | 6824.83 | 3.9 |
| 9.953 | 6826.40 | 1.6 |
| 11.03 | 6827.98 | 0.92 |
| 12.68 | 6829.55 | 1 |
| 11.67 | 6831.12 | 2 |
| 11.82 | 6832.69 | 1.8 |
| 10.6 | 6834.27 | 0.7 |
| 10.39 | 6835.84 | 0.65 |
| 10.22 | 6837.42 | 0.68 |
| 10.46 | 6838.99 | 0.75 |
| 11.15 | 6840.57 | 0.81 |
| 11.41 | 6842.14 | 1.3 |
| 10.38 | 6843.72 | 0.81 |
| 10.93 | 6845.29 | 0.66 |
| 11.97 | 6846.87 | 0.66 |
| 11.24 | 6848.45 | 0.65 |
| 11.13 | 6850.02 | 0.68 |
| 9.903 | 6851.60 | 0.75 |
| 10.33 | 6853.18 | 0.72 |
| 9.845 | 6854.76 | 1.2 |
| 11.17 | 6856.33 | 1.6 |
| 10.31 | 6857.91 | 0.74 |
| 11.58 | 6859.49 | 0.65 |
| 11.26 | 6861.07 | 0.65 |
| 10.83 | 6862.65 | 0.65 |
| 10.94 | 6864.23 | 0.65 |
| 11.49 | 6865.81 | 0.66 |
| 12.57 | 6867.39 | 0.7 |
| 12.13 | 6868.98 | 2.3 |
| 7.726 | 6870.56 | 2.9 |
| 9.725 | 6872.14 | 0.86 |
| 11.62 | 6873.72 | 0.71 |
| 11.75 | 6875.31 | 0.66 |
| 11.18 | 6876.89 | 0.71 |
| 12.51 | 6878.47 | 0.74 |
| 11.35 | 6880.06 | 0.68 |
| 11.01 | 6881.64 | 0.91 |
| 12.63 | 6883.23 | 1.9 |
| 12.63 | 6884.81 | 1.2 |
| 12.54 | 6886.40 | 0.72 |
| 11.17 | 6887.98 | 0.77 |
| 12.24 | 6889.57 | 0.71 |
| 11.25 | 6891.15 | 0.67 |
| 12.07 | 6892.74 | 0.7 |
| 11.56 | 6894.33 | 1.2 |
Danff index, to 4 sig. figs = 11.76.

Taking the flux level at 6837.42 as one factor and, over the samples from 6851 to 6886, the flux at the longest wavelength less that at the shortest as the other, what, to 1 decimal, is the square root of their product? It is 5.3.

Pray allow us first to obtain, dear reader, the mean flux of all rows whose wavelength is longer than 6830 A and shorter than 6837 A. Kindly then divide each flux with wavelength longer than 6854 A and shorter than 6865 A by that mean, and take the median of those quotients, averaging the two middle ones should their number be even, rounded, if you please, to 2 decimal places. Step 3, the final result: 0.98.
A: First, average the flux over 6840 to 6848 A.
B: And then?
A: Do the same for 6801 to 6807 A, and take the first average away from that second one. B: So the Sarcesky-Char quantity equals 0.0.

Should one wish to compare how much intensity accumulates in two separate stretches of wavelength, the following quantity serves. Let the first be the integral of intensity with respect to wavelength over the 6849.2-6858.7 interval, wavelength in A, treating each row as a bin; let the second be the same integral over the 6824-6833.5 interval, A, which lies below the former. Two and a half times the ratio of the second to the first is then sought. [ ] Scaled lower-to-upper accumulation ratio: 2.91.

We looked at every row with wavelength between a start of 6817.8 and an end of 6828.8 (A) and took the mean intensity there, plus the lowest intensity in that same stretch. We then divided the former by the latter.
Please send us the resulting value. 1.18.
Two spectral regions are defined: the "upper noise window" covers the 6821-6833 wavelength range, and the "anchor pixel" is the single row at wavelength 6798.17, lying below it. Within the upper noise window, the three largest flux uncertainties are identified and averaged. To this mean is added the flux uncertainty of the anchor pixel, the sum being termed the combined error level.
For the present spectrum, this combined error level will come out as 3.8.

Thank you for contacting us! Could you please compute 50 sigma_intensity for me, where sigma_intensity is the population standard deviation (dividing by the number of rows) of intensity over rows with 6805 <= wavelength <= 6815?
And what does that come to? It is 32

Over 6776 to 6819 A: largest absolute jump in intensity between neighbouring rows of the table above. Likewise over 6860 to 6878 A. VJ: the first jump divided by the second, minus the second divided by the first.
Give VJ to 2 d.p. 0.21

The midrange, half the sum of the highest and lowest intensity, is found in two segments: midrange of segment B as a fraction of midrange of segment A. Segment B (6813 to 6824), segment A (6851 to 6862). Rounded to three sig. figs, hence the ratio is 1.03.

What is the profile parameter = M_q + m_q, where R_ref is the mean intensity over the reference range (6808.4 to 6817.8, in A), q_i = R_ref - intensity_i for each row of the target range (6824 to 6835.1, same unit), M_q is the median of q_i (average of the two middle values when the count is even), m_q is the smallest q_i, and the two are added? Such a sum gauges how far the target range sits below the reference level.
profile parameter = -6.2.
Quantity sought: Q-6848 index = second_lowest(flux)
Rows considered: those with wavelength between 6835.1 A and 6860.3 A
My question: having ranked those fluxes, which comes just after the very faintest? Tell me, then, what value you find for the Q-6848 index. 9.903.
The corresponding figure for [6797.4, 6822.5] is 9.917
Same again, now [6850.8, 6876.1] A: 9.725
